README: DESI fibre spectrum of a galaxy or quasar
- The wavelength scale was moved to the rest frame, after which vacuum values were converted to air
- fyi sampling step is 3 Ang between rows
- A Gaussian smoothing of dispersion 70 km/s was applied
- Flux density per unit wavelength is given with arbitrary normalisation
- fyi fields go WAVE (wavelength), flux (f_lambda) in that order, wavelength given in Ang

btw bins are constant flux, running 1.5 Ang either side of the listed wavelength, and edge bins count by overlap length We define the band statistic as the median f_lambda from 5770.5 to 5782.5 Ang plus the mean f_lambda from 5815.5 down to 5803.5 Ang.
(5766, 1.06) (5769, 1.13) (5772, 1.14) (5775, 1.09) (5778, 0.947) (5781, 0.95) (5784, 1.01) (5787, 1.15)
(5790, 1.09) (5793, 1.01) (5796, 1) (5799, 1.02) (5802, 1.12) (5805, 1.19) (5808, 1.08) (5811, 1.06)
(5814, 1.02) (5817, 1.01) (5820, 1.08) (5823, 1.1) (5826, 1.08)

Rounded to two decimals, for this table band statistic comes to 2.11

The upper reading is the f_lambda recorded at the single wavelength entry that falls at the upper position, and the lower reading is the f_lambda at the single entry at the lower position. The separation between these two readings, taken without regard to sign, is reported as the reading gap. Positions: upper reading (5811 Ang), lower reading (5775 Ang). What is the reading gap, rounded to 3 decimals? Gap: 0.030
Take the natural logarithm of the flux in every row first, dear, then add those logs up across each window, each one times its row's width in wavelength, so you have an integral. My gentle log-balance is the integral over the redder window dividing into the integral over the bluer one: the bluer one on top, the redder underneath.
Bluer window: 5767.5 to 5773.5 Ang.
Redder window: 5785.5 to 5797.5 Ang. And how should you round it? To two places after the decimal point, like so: 1.07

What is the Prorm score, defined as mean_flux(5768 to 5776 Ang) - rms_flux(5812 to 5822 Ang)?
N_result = 0.08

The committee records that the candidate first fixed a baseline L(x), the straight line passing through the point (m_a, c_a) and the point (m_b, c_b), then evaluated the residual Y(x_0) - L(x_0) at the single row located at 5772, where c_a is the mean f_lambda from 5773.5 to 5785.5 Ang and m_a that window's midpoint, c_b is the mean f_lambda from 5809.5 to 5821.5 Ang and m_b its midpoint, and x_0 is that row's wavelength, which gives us 0.15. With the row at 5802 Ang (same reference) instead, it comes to 0.09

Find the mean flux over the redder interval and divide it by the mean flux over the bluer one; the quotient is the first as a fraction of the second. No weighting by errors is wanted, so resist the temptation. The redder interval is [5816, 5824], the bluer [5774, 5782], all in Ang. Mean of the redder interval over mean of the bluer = 1.07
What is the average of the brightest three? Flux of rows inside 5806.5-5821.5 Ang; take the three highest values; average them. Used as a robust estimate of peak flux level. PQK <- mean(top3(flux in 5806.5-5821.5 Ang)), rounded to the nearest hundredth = 1.07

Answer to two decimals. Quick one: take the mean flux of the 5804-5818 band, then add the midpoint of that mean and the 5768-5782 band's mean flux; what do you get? 2.13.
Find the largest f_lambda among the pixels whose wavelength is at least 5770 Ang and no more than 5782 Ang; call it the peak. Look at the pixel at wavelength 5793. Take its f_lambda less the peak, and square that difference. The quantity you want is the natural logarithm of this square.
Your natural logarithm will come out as -4.08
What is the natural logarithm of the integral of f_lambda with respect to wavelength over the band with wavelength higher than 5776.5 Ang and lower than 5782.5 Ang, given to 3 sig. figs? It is 1.74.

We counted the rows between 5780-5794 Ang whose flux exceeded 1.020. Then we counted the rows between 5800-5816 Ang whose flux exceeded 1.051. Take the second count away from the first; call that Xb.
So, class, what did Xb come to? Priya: -2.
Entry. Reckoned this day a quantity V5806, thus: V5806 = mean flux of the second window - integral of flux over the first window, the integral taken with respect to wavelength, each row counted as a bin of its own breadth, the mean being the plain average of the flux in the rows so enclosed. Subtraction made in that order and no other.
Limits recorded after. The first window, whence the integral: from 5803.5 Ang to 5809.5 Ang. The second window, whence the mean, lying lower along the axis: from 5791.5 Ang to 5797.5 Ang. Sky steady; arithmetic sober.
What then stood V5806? -5.8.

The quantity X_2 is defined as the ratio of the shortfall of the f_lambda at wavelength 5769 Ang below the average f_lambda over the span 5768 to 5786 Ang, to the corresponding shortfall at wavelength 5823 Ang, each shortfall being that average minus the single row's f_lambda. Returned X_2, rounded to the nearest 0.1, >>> 1.5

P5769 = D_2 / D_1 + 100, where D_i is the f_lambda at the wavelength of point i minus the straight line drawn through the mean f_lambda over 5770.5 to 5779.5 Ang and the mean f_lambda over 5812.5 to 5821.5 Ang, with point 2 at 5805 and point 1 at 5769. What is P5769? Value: 102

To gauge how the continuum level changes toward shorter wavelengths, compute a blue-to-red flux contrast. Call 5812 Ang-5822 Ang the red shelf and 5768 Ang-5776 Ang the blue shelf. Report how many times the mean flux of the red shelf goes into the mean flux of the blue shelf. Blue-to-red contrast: 1.08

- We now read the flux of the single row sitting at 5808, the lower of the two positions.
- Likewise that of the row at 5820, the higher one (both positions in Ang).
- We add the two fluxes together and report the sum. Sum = 2.16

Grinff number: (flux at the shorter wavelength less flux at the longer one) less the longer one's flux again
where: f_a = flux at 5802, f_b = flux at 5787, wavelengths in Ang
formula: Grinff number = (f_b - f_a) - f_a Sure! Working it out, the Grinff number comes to -1.09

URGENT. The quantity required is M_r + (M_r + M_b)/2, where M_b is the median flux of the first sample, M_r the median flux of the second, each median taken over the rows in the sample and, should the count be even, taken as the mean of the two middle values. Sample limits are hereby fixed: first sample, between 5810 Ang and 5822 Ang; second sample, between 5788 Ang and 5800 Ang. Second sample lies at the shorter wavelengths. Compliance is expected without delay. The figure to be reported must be 2.04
